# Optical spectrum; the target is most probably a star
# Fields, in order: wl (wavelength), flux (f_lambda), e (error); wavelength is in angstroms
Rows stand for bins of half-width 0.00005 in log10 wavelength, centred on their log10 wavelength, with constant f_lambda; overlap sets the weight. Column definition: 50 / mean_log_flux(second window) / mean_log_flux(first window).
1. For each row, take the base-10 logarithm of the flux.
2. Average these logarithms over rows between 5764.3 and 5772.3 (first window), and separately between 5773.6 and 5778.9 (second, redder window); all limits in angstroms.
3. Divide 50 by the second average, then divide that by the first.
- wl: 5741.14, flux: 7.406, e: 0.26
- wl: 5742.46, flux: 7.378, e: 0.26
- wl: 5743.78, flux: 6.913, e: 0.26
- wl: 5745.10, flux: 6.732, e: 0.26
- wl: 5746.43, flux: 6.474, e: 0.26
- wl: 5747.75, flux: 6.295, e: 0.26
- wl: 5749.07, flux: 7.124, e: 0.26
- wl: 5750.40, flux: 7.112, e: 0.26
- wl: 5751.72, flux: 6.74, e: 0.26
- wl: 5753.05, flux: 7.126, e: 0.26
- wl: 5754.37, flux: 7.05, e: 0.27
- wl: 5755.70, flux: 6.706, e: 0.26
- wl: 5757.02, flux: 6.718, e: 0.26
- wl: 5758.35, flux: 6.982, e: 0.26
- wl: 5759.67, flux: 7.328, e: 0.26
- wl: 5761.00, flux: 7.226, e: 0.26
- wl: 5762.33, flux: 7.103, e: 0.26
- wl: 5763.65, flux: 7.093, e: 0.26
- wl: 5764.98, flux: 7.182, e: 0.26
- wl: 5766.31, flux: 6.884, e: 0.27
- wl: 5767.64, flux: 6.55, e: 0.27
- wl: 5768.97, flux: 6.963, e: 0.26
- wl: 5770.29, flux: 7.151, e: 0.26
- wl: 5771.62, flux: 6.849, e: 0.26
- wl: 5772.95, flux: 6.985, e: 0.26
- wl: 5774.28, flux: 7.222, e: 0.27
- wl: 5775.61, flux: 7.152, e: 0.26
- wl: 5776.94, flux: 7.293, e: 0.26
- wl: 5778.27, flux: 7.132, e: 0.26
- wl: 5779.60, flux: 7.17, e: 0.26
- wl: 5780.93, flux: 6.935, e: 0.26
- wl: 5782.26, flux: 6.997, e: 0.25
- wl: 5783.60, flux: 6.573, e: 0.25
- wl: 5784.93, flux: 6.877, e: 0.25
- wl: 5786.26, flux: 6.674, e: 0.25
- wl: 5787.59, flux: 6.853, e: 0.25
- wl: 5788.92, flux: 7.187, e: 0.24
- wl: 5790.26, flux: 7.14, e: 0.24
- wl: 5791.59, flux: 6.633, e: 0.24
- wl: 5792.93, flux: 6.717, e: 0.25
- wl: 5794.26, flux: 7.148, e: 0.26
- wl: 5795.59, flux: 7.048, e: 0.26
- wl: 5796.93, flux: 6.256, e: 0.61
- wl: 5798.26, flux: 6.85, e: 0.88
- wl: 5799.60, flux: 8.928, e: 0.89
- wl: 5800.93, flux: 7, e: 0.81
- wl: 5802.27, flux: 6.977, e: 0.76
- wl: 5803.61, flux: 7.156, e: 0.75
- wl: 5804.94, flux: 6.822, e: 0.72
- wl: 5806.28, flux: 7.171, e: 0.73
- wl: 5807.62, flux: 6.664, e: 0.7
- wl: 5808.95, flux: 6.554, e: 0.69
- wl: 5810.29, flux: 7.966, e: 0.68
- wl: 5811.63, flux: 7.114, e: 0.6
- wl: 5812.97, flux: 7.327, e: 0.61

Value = 69.4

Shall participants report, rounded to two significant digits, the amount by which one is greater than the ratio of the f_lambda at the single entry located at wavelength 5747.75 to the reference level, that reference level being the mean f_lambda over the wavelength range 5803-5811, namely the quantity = 0.11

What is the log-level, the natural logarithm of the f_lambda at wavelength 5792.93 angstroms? 1.90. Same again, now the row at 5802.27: 1.94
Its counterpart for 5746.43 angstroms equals 1.87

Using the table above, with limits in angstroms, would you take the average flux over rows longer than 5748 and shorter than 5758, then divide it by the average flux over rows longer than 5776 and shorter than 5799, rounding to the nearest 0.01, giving 1.00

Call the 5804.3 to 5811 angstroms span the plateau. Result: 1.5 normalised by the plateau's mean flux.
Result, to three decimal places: 0.213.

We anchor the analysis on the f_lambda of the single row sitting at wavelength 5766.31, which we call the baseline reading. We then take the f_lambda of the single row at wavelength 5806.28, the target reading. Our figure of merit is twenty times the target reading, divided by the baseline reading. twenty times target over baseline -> 20.8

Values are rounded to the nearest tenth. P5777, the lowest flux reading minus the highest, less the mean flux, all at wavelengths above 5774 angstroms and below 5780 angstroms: -7.4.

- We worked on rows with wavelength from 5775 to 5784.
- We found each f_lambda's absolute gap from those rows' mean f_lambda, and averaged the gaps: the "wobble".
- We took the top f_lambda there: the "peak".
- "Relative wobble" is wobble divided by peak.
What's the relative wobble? 0.024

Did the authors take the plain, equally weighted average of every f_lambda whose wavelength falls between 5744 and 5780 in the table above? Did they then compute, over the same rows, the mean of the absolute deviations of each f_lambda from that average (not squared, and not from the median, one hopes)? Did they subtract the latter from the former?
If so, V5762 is 6.76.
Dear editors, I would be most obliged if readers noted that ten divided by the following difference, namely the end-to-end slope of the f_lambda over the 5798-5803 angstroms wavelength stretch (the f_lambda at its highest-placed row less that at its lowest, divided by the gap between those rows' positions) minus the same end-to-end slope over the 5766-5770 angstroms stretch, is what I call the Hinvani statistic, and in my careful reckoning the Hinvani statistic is 5072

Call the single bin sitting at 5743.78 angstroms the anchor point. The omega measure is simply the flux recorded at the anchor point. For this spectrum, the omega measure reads 6.913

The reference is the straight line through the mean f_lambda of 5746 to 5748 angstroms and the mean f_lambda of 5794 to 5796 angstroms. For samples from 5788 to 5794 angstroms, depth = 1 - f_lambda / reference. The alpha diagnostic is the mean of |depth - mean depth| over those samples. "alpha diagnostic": 0.037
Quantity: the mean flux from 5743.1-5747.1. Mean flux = 6.71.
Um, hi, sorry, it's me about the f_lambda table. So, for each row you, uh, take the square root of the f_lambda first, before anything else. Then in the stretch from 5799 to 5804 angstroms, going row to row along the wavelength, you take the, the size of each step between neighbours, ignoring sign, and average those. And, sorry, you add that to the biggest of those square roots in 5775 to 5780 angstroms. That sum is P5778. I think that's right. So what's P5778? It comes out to 2.83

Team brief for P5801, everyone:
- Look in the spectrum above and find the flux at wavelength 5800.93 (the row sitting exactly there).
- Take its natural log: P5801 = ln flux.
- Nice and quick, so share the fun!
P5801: 1.95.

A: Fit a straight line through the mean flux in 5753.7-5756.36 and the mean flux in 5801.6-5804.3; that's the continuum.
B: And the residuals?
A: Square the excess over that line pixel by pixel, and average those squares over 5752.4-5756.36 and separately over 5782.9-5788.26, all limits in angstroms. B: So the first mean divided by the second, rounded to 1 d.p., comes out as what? 0.5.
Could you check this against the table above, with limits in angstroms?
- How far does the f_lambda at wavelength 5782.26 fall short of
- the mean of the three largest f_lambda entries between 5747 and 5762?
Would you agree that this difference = 0.2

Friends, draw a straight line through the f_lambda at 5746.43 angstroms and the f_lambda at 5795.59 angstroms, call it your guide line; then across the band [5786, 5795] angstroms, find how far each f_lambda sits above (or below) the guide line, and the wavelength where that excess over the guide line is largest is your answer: 5788.92 angstroms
